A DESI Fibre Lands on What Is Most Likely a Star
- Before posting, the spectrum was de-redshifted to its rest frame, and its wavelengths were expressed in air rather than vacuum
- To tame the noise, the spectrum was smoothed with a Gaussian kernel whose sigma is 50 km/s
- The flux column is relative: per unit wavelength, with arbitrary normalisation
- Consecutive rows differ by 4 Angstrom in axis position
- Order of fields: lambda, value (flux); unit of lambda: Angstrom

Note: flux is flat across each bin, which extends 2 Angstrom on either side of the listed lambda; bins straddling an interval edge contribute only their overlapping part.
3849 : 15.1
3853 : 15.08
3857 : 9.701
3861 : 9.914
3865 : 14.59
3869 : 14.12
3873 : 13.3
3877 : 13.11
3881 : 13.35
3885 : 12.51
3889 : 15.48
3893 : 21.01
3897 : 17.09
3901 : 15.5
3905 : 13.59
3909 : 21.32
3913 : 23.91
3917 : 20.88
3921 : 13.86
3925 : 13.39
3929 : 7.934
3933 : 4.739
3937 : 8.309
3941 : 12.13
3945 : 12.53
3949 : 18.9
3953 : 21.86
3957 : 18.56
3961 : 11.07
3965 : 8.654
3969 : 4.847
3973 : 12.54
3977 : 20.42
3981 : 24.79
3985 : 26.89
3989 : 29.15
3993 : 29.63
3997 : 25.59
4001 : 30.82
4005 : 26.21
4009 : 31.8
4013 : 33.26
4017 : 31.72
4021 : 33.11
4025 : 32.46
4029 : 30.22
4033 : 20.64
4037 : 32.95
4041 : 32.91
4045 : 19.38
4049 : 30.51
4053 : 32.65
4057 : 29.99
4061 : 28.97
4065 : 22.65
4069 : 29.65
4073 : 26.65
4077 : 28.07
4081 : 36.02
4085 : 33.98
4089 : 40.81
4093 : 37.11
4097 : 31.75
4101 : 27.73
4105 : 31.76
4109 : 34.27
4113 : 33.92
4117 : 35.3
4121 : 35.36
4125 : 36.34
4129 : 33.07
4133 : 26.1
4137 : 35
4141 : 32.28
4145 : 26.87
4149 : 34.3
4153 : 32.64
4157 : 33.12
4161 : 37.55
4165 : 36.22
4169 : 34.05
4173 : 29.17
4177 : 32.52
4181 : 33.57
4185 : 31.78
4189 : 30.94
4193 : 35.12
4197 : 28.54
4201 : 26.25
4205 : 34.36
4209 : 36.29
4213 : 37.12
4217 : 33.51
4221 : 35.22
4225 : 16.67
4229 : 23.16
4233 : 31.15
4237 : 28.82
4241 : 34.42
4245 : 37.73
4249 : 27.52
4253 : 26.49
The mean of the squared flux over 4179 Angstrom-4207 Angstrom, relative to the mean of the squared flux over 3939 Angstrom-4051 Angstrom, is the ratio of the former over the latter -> 1.6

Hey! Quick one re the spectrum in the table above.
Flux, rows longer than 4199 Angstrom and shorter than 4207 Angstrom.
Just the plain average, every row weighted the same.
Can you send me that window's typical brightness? 30.3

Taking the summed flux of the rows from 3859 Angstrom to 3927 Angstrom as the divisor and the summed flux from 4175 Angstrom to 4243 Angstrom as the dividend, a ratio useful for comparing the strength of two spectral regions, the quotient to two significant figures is 2.0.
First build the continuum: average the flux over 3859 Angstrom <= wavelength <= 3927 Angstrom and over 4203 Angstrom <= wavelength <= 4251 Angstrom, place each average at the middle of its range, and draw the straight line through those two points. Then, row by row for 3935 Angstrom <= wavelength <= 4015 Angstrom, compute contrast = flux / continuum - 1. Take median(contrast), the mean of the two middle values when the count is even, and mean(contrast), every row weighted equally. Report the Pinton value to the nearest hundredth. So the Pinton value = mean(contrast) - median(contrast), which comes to -0.08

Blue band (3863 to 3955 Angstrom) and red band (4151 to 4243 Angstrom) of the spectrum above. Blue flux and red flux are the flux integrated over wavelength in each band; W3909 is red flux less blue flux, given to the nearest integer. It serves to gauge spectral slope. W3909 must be 1555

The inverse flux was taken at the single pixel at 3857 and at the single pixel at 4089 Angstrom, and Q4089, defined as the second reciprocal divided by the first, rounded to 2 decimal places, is 0.24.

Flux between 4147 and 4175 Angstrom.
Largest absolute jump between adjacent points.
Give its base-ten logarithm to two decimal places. 0.69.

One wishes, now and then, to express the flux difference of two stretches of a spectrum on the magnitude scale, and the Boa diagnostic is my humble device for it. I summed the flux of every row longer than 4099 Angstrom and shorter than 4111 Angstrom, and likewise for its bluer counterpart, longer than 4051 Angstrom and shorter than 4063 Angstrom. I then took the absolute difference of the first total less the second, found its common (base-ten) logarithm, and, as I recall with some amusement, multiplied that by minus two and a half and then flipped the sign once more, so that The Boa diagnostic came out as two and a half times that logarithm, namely 0.8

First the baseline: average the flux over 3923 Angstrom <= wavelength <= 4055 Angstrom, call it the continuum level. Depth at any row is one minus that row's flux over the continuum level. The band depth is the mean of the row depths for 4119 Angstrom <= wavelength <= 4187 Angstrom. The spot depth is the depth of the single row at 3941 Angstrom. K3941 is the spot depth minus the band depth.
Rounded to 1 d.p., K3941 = 0.9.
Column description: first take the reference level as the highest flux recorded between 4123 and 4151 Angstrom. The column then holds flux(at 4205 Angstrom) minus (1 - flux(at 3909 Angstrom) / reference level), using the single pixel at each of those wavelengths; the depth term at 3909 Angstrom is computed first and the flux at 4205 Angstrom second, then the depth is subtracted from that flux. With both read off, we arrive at 34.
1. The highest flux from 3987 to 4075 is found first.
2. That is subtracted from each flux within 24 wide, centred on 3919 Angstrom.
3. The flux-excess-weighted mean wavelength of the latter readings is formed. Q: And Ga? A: 3921.1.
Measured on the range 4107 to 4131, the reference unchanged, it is 4119.3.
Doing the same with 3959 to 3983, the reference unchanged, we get 3969.1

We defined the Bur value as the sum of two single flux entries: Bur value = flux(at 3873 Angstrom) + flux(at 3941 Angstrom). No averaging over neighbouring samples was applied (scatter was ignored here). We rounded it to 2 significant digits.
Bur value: 25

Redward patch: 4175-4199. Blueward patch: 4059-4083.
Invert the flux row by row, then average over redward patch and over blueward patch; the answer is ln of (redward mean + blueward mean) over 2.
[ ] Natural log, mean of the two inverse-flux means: -3.40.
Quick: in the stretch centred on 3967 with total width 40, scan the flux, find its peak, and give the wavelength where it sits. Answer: 3985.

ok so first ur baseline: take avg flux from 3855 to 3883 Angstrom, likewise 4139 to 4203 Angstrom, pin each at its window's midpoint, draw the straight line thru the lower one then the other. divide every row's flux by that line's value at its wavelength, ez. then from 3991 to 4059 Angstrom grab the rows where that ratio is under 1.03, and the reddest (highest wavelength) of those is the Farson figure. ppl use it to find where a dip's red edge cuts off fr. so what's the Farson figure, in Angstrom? 4045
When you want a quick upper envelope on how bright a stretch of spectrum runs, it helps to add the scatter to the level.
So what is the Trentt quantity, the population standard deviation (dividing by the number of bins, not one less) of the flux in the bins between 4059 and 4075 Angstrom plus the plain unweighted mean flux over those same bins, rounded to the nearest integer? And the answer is 30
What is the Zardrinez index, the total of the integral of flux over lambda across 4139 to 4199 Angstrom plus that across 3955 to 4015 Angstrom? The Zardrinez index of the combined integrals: 3292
